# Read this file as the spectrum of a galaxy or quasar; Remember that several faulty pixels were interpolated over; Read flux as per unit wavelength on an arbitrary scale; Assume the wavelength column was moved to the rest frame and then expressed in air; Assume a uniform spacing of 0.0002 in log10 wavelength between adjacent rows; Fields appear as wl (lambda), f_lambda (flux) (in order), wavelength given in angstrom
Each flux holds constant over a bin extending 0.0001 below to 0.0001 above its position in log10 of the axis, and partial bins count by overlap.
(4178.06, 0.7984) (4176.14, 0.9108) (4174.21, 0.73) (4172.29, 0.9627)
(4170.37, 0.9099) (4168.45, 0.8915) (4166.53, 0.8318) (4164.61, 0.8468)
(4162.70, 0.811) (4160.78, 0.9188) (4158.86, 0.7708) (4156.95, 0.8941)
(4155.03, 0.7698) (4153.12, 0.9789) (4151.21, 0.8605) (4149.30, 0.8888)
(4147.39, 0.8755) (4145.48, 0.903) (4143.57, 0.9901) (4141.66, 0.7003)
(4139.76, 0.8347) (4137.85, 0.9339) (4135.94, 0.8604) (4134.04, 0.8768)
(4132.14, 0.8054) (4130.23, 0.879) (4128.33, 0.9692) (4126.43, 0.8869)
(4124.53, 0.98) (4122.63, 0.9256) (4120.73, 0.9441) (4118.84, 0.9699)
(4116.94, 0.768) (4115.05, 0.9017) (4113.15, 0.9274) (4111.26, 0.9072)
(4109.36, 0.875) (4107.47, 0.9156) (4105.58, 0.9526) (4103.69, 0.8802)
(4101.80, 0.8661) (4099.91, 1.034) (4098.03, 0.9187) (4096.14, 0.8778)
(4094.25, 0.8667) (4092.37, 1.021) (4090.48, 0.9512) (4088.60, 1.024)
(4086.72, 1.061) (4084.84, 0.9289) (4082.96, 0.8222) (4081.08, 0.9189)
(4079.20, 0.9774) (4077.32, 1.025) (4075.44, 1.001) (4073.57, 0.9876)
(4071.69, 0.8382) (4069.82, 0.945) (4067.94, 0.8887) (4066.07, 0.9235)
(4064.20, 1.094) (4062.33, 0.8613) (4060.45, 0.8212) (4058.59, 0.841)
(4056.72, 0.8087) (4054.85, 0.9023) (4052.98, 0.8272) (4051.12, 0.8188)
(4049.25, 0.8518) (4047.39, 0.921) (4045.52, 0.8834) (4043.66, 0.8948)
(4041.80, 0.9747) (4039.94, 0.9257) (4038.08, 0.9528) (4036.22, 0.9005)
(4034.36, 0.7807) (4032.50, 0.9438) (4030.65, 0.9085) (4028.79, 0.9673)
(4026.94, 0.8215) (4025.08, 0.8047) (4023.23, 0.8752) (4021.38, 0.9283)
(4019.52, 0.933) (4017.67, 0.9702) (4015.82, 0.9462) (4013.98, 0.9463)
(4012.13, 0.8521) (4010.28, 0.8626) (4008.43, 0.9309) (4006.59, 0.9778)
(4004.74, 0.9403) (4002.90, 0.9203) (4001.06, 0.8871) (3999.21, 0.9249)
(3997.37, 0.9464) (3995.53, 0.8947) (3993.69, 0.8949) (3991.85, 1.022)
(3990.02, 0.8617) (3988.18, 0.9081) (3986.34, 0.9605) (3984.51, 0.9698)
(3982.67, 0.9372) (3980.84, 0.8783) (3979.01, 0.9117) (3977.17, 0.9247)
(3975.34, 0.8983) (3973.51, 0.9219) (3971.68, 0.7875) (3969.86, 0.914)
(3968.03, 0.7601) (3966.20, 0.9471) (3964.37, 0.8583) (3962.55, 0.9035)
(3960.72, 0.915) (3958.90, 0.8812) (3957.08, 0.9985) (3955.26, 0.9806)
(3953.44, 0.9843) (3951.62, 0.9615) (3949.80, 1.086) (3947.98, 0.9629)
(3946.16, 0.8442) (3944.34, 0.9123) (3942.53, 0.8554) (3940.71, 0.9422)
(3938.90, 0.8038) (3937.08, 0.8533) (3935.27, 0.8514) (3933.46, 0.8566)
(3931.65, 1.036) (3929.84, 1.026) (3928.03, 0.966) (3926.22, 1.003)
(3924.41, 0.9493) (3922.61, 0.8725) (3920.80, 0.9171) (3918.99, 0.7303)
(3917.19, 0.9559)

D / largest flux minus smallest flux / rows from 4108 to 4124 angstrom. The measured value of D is 0.202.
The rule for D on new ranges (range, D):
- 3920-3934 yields 0.179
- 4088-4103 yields 0.168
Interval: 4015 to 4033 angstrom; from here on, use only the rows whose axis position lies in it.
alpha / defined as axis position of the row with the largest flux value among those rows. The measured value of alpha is 4017.67 angstrom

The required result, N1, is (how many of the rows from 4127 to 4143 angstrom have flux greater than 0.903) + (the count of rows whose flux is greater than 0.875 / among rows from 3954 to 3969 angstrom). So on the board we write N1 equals 8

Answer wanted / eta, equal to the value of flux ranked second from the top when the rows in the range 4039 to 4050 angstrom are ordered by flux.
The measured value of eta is 0.9257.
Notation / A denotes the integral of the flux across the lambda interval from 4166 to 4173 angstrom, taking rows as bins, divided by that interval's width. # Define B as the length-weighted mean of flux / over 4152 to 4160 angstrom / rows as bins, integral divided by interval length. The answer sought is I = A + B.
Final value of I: 1.76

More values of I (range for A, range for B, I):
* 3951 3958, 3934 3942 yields 1.84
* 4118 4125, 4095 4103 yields 1.87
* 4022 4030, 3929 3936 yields 1.82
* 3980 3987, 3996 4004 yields 1.86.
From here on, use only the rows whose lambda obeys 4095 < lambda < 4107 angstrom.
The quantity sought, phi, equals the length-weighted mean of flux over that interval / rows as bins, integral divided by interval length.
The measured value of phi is 0.920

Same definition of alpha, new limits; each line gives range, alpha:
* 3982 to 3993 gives 3991.85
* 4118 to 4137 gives 4124.53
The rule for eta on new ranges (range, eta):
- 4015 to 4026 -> 0.9462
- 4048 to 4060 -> 0.8518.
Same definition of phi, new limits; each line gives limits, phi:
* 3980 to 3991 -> 0.921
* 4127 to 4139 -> 0.886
